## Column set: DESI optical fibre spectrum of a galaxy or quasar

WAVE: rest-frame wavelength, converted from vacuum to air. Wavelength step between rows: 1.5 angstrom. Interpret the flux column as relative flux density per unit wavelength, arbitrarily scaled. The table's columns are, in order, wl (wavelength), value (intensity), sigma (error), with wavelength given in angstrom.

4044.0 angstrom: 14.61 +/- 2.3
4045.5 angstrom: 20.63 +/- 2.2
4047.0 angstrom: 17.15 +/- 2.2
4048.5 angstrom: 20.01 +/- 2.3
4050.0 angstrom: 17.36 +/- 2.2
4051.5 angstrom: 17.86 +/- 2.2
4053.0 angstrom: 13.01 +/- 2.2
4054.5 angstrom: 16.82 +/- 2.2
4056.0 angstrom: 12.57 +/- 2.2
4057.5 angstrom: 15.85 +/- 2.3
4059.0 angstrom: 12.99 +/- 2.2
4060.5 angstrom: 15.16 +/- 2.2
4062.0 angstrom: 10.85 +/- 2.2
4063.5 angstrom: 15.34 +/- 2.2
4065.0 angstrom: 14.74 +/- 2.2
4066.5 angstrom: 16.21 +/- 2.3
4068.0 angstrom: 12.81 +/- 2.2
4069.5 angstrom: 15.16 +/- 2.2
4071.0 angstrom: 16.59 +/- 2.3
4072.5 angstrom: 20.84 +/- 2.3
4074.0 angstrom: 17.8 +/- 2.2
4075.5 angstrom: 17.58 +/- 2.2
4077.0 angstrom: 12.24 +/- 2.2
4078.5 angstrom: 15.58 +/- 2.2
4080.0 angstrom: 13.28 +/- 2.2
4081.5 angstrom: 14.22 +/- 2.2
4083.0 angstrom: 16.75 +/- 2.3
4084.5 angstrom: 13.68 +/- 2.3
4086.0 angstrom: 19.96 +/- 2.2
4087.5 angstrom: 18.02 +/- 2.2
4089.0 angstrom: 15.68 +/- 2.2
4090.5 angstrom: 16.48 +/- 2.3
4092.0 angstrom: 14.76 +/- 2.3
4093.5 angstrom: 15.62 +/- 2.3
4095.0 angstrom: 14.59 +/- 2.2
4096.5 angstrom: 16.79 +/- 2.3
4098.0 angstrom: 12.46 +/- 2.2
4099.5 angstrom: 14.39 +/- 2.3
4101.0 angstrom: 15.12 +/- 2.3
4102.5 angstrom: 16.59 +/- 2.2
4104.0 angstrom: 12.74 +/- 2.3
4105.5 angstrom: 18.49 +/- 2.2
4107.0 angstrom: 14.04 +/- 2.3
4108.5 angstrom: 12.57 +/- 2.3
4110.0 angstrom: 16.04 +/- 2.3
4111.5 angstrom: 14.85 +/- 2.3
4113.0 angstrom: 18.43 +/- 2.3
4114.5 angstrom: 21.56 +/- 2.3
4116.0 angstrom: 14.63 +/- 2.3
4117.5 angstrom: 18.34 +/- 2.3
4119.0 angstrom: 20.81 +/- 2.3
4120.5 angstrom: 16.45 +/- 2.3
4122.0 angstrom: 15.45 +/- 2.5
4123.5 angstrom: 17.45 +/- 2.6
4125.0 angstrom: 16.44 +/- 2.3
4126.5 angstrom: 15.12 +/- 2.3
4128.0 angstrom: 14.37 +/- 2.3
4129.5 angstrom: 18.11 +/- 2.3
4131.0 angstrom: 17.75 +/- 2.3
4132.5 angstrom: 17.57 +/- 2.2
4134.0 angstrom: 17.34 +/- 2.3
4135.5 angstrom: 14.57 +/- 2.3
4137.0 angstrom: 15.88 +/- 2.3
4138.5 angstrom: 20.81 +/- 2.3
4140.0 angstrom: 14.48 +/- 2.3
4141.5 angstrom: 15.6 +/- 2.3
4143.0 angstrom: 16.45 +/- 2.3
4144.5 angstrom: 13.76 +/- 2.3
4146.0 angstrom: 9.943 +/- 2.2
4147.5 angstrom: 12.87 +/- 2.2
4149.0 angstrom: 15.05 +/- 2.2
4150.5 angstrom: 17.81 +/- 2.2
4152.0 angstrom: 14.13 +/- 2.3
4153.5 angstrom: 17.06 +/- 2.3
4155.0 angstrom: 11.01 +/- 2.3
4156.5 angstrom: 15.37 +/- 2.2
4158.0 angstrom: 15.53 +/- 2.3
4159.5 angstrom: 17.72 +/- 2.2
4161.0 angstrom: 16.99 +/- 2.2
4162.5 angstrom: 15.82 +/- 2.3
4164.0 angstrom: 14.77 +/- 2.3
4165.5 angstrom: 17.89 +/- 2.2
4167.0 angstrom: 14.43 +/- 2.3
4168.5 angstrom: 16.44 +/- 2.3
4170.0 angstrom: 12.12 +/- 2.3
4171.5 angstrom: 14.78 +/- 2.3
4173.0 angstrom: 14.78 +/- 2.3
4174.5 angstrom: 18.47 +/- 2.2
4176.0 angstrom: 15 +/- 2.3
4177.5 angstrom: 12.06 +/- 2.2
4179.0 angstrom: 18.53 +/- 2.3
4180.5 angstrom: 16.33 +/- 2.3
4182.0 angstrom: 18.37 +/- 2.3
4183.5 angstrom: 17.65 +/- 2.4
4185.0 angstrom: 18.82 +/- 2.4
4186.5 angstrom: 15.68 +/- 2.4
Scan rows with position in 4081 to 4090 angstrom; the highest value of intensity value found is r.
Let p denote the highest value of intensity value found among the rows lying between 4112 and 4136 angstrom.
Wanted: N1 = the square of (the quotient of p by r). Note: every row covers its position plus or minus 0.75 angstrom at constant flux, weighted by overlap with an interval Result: 1.17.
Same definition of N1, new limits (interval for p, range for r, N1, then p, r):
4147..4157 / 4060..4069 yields 1.21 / 17.81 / 16.21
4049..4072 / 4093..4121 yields 0.69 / 17.86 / 21.56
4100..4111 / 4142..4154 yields 1.08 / 18.49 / 17.81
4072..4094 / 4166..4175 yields 1.27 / 20.84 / 18.47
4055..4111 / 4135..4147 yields 1.00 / 20.84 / 20.81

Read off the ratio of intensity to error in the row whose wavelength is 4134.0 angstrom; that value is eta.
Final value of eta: 7.5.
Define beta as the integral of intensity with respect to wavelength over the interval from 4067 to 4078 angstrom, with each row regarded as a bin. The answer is 177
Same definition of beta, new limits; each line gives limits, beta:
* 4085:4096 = 180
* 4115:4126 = 189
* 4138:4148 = 147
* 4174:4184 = 166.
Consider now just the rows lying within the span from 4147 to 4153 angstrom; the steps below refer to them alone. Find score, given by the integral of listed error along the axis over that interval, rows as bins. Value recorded 13.4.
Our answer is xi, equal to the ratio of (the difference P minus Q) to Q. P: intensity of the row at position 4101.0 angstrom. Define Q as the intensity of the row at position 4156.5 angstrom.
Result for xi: -0.02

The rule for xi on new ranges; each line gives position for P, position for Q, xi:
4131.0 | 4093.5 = 0.14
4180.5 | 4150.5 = -0.08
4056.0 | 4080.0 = -0.05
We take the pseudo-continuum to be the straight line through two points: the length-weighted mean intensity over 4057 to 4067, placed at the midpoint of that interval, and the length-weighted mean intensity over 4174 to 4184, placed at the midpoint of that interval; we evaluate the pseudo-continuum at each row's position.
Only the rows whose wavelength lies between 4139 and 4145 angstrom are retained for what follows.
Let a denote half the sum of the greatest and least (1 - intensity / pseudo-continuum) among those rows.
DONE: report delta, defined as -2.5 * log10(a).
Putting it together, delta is 3.3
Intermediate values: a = 0.050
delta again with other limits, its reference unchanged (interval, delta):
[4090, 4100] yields 3.9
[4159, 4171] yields 2.7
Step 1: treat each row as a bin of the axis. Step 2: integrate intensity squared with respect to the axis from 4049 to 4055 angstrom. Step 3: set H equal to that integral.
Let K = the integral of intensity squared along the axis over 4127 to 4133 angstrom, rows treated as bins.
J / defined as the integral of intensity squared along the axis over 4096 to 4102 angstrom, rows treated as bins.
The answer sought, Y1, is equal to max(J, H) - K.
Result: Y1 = -79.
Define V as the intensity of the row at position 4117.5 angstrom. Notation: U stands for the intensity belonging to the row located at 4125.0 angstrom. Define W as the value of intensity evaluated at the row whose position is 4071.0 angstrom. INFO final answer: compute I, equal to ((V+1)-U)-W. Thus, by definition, -14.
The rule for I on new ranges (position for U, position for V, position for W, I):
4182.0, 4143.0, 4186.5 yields -17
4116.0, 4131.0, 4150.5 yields -14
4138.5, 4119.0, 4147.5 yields -12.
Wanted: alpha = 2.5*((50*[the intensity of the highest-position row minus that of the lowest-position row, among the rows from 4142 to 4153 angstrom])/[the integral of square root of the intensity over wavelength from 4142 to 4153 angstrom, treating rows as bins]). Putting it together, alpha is -7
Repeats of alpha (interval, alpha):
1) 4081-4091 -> 7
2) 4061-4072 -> 17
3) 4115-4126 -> 5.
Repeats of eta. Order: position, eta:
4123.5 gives 6.7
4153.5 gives 7.4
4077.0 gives 5.6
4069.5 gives 6.9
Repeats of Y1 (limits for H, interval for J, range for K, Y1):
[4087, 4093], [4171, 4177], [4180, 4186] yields -330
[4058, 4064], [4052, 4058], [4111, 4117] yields -579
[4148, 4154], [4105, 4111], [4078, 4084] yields 181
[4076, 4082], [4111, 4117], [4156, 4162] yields 264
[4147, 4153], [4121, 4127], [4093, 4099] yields 242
